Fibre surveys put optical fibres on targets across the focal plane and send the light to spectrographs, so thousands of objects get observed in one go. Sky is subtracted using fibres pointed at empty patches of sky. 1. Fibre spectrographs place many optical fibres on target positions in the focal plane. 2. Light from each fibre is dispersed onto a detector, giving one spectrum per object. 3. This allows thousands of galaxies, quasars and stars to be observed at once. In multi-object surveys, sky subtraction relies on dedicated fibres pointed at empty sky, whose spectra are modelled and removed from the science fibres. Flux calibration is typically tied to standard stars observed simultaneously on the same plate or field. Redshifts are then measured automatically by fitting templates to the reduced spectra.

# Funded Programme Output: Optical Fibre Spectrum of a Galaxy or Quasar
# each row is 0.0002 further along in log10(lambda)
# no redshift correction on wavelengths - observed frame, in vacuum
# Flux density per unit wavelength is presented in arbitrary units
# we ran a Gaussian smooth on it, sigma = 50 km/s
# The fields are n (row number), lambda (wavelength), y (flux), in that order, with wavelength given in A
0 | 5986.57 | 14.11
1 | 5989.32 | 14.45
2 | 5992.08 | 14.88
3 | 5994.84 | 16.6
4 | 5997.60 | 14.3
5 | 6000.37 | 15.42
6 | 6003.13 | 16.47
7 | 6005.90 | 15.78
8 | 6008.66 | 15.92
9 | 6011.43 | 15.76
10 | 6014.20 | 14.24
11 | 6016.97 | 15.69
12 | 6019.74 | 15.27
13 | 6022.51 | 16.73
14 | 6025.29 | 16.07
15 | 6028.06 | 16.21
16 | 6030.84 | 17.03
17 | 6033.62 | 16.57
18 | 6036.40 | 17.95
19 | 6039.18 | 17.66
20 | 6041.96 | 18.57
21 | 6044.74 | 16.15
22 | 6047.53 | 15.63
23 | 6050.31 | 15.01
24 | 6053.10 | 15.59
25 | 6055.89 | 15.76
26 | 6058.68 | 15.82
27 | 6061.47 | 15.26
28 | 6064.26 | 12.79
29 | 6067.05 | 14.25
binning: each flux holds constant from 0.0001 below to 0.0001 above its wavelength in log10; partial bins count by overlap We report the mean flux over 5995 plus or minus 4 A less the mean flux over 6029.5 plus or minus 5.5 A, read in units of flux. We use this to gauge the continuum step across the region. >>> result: -1.2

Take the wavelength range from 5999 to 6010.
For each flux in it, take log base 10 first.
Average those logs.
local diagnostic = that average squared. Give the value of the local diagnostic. 1.44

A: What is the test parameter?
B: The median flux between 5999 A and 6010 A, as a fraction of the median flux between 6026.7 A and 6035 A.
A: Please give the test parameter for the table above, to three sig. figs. 0.957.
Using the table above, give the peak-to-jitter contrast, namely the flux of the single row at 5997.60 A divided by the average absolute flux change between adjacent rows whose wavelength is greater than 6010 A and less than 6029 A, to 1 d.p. 15.2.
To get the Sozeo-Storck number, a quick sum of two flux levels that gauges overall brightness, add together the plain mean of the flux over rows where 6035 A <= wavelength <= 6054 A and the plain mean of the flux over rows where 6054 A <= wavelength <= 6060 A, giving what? 32.4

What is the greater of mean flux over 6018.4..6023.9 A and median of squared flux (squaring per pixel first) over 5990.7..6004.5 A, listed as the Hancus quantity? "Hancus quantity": 238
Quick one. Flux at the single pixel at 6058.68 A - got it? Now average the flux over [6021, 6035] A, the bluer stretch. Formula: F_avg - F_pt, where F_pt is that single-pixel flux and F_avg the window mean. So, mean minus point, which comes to 0.7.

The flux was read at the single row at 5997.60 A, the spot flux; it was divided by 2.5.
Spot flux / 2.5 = 5.72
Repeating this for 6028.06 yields 6.48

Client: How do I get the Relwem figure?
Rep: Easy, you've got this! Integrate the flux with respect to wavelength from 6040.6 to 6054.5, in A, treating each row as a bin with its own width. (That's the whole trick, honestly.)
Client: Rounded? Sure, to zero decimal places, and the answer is 225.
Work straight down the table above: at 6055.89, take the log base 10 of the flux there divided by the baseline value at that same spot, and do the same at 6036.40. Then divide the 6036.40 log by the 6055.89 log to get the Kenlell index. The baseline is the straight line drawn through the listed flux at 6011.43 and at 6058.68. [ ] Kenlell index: -36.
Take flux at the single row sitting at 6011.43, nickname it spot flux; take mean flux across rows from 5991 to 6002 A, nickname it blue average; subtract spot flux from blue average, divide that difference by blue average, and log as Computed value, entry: -0.03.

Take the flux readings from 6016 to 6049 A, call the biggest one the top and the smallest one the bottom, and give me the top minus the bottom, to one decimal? 3.3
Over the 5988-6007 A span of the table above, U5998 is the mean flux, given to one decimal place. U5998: 15.4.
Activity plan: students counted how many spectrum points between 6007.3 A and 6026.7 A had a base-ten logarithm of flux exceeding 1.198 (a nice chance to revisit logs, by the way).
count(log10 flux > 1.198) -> 3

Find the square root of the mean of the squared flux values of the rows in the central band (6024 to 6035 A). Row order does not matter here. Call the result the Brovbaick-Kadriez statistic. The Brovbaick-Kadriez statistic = 16.5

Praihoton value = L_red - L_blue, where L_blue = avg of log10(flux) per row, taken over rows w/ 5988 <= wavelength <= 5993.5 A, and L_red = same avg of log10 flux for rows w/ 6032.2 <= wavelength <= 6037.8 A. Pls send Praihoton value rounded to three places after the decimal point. 0.070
